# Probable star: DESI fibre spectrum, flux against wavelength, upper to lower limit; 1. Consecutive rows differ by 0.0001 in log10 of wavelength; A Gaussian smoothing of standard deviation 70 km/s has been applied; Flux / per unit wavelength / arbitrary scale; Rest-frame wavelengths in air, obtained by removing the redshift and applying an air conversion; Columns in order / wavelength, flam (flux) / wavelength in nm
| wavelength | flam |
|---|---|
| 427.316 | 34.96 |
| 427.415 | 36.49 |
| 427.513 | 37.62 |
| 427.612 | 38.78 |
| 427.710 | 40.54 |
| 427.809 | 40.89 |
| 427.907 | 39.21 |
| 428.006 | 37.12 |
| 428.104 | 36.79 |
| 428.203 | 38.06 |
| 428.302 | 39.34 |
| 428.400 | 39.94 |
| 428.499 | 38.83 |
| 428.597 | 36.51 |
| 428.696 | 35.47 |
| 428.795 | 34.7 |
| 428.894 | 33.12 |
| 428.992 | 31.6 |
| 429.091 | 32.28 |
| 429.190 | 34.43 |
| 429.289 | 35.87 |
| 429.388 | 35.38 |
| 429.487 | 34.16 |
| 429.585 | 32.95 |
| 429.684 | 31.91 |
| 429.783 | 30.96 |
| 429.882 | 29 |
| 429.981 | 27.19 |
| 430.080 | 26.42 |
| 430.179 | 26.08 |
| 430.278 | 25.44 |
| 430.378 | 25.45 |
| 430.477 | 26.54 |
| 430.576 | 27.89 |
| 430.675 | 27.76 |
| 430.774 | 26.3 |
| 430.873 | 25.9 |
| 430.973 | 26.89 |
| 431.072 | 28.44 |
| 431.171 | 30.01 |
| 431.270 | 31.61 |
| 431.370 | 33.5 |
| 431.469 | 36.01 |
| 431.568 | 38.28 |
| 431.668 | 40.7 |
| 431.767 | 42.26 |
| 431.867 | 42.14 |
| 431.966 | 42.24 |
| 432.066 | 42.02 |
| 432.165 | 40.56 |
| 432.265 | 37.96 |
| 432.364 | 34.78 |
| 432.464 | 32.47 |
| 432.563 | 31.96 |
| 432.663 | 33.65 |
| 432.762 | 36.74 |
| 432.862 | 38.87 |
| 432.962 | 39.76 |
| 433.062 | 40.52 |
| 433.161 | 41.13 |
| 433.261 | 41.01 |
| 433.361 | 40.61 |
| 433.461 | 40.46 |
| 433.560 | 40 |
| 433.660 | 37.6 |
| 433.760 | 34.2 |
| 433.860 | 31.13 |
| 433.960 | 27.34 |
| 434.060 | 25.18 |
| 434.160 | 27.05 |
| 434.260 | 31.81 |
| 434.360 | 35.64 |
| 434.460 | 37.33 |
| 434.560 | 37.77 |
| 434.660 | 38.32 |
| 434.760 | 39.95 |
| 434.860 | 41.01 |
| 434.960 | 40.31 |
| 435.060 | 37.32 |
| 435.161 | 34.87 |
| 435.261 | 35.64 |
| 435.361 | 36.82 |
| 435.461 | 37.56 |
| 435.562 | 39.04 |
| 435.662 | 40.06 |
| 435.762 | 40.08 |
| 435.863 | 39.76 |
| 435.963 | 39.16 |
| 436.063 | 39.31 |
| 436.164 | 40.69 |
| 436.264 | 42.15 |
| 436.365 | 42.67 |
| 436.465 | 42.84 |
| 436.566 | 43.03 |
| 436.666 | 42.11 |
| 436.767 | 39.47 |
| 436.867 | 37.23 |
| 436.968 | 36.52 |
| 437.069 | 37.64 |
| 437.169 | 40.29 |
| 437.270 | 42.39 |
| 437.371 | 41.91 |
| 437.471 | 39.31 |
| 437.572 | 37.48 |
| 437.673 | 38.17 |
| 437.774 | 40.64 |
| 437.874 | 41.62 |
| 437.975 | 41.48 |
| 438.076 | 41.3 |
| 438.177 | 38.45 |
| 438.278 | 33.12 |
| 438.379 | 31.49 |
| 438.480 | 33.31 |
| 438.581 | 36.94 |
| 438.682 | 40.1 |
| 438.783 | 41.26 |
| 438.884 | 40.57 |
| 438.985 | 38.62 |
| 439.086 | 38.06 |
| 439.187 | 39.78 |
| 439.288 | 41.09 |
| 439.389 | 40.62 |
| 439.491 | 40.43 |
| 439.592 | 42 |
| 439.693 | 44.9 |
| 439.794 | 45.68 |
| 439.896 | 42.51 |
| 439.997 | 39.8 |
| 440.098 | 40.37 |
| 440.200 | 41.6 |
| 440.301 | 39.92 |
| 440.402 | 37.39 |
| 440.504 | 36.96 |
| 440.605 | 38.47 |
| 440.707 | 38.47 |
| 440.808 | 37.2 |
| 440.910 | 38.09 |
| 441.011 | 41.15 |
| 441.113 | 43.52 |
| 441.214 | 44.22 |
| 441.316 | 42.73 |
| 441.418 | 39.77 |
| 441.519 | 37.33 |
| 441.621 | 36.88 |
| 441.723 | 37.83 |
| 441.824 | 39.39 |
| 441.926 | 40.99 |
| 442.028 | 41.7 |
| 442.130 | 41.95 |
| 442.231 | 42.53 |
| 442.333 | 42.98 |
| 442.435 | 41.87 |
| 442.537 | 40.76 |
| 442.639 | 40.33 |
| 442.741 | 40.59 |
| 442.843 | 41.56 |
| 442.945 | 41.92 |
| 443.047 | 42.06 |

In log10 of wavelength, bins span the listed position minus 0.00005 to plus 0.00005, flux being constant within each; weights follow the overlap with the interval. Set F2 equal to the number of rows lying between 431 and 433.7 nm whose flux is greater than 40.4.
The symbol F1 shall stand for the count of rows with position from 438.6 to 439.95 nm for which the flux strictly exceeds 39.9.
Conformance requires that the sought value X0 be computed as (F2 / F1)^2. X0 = 1.21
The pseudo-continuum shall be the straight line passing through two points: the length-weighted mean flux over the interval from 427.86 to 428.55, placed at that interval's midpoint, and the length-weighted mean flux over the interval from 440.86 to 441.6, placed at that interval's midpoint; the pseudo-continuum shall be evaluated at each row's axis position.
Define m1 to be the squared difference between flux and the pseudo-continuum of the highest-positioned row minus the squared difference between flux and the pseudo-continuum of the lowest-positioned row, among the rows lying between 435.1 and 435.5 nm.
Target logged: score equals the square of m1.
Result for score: 349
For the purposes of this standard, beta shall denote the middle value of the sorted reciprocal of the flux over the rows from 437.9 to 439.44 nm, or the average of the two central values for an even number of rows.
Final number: 0.0251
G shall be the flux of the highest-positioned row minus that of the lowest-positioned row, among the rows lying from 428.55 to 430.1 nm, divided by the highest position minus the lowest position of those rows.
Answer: -6.8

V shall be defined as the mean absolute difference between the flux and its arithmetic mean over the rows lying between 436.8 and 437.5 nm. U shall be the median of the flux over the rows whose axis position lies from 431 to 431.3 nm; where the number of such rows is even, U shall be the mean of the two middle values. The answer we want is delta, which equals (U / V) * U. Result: 477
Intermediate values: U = 30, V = 1.9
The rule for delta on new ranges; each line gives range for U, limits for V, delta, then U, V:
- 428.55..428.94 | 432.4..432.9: 502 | 35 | 2.5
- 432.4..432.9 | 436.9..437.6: 610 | 34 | 1.9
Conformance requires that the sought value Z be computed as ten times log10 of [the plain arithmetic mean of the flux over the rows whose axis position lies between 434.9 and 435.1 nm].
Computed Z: 15.9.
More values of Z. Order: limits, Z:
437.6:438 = 16.1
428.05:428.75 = 15.8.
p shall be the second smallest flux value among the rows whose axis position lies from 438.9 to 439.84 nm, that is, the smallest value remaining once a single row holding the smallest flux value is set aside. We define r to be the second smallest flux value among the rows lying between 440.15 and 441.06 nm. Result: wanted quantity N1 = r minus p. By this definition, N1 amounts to -1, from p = 38.62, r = 37.2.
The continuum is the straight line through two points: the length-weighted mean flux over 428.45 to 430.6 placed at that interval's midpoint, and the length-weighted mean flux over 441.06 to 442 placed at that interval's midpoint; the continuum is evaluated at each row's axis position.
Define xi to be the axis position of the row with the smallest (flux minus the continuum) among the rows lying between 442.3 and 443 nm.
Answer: 442.639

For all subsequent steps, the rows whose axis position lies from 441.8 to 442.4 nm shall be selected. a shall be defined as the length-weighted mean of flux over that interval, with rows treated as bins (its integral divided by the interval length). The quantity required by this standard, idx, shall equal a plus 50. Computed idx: 91.7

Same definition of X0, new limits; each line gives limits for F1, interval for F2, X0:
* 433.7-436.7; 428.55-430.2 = 0.00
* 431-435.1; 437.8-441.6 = 1.28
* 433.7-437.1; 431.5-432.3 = 0.30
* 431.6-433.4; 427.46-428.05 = 0.04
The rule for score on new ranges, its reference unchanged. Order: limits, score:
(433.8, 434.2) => 7440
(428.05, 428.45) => 1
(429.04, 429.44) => 867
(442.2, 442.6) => 5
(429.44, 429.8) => 1614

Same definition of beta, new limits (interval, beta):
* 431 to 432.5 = 0.0263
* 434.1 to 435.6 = 0.0268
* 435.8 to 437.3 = 0.0248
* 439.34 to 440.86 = 0.0248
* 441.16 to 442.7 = 0.0244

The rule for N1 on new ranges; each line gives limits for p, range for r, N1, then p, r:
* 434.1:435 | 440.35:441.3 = 5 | 31.81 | 37.2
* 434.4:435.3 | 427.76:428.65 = 1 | 35.64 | 36.79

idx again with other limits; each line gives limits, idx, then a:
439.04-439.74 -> 91.0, 41.0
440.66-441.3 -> 90.6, 40.6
